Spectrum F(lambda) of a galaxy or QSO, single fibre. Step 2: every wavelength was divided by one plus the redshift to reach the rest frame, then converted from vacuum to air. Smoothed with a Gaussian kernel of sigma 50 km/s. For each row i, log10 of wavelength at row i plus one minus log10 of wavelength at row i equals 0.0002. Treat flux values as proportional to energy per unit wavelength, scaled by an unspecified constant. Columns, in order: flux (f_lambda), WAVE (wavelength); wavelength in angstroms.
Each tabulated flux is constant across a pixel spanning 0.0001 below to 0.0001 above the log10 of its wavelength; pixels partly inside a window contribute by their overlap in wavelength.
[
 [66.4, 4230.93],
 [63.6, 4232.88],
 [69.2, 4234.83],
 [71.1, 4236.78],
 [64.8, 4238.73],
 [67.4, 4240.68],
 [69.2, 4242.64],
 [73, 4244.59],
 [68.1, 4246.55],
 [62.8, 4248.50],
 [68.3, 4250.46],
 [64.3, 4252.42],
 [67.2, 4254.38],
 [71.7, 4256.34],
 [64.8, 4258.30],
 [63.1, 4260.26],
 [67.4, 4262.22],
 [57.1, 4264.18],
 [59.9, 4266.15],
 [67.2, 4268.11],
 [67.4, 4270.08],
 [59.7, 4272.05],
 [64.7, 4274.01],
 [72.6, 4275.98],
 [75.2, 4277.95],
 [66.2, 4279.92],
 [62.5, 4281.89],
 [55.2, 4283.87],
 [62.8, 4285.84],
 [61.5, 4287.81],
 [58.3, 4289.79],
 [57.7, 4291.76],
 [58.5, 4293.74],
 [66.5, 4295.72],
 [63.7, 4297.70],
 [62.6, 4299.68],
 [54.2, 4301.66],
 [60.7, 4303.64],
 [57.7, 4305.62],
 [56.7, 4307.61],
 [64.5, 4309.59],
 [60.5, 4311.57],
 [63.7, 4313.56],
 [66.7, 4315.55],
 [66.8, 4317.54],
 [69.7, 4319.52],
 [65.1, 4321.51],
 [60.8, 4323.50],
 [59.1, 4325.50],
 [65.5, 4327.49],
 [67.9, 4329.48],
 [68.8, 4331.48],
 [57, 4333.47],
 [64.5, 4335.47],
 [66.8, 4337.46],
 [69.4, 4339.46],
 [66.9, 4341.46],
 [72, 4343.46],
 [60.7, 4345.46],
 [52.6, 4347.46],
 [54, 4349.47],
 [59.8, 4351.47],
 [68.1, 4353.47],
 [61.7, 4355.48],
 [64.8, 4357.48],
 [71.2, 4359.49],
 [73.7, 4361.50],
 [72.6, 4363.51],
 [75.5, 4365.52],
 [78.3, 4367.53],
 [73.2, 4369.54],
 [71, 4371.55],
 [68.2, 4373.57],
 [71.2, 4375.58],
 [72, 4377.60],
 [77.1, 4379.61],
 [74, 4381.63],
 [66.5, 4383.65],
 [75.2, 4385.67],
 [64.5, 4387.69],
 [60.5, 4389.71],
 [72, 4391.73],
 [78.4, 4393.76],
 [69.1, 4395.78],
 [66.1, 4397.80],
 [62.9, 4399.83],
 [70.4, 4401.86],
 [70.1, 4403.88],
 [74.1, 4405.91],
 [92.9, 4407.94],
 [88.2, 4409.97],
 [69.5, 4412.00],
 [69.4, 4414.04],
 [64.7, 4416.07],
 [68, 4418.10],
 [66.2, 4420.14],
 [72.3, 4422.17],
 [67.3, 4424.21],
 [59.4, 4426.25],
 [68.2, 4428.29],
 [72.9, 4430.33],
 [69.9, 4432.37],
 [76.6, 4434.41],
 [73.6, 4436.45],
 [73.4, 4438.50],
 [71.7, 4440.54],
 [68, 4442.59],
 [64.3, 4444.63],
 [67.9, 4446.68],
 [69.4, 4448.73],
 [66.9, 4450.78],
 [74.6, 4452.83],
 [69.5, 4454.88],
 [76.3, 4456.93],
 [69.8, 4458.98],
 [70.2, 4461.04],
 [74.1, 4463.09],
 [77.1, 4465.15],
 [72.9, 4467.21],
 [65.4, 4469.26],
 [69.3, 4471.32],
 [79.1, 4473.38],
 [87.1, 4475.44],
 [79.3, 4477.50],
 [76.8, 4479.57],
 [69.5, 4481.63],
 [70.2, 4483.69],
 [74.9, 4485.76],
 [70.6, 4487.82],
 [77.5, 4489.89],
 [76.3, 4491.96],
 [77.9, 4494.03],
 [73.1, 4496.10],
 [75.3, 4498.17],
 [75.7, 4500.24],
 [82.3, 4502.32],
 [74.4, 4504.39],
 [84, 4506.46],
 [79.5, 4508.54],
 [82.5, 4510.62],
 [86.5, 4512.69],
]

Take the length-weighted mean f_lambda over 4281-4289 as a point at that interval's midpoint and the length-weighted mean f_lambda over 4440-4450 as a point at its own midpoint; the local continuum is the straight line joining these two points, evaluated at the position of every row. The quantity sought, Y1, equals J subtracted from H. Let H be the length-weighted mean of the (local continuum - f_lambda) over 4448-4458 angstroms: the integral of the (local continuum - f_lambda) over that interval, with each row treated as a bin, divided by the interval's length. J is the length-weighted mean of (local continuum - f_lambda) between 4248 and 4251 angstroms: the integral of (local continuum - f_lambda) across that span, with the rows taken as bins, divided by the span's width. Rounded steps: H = -3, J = -6.9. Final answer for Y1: 3.9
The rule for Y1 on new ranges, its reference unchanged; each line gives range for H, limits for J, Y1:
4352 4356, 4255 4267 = 3.9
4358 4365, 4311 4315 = -7.1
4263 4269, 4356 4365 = 4.3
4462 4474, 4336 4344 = 1.7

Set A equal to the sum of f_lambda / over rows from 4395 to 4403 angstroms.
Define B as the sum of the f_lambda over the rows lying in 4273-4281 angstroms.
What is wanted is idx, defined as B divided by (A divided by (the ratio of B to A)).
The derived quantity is 1.08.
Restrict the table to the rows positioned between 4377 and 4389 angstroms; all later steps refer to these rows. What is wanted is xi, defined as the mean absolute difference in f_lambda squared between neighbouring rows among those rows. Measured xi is 1002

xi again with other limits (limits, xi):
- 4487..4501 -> 427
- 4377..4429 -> 949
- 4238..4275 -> 592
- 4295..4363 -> 570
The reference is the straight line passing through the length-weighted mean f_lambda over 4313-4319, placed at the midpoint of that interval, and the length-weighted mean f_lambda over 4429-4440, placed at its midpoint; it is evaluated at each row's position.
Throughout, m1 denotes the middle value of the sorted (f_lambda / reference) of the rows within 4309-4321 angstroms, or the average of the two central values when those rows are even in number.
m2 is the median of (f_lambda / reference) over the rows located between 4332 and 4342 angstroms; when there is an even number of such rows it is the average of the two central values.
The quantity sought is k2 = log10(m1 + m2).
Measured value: 0.297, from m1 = 0.99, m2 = 0.99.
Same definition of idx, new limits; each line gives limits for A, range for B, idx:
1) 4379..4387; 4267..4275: 0.78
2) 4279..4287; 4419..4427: 1.16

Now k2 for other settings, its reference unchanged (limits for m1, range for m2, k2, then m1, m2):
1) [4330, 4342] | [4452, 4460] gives 0.292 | 0.99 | 0.97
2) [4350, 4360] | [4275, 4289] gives 0.283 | 0.94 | 0.97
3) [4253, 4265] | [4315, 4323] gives 0.313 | 1.05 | 1.01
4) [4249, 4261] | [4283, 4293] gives 0.291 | 1.05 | 0.90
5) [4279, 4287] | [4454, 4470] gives 0.285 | 0.97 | 0.96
